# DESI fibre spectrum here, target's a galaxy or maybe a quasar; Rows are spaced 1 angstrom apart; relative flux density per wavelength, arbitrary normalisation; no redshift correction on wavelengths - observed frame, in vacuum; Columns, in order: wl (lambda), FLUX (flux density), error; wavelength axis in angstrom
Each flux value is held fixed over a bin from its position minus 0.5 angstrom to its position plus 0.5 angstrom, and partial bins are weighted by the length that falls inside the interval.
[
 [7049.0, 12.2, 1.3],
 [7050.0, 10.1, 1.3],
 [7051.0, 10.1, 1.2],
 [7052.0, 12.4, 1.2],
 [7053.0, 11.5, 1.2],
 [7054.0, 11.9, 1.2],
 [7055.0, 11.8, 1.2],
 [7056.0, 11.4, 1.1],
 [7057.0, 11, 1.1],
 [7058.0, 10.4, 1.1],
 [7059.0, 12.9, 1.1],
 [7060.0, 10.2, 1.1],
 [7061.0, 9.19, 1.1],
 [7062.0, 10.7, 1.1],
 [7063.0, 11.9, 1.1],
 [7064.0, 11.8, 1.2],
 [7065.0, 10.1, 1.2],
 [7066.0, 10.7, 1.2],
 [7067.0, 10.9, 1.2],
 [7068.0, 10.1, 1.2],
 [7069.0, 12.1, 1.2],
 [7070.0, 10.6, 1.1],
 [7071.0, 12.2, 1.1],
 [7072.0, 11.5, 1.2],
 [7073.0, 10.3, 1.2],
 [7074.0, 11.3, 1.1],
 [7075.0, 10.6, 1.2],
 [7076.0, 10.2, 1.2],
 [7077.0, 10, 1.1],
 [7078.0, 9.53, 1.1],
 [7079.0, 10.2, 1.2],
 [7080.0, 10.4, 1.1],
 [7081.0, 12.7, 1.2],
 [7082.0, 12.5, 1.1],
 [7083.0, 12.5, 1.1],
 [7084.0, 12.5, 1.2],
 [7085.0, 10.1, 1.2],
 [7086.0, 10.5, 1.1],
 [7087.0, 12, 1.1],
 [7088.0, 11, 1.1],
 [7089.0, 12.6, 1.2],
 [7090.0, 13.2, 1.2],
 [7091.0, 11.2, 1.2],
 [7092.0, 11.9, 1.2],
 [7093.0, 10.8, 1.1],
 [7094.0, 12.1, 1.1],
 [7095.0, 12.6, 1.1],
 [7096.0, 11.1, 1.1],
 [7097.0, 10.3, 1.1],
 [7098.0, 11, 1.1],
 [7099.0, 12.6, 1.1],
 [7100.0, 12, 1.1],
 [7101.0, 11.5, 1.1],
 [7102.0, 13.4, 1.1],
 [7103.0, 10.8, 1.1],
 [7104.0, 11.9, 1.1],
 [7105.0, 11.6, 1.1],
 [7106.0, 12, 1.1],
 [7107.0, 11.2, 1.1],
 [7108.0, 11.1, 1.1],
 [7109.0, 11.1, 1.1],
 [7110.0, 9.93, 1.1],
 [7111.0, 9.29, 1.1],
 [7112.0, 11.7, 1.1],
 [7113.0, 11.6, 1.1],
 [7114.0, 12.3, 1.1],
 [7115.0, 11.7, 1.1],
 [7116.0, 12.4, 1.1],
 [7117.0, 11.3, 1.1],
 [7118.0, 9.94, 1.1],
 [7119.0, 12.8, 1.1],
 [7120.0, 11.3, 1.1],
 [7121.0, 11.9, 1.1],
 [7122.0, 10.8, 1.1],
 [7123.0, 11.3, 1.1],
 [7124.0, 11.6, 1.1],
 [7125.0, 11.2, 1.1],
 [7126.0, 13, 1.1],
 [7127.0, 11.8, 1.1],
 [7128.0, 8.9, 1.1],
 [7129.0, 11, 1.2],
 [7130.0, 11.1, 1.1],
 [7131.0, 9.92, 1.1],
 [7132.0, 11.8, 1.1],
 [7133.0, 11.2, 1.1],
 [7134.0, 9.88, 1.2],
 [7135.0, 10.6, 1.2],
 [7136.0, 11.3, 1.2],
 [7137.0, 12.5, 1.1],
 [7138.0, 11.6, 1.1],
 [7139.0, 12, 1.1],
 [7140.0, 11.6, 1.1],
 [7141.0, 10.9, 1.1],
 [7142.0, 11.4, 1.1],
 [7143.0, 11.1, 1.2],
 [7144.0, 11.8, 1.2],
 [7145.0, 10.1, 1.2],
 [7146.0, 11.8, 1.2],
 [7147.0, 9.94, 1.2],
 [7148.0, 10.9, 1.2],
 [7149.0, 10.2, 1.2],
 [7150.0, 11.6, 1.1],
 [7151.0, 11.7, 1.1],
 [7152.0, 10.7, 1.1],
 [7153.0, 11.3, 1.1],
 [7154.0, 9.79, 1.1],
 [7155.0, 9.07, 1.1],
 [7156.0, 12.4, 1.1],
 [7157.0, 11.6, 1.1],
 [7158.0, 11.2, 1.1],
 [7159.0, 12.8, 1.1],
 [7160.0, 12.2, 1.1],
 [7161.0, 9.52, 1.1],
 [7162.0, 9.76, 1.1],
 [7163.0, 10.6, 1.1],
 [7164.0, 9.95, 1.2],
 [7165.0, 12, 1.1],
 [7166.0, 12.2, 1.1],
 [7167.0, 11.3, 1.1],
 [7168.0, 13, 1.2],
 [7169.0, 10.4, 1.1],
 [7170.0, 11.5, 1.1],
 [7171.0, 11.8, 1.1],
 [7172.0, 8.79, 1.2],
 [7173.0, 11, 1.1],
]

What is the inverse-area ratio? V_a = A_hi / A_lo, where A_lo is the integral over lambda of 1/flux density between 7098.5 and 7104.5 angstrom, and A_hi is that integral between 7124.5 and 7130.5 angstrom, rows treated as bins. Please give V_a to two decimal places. 1.09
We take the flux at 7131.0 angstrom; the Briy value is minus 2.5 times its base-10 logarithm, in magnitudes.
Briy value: -2.49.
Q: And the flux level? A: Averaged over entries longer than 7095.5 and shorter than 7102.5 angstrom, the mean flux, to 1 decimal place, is 11.7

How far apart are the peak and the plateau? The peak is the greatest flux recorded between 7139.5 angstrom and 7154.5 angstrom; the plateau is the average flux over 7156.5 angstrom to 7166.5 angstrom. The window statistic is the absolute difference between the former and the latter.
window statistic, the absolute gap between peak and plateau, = 0.6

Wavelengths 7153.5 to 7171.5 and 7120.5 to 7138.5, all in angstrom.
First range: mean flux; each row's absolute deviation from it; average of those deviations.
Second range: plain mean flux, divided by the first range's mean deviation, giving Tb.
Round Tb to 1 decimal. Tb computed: 11.1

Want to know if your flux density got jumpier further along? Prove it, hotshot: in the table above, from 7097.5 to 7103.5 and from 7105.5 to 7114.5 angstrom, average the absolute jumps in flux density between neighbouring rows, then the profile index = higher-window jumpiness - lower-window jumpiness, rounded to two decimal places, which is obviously -0.70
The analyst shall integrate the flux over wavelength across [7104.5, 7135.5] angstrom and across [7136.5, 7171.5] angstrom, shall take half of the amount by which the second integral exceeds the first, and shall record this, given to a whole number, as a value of 22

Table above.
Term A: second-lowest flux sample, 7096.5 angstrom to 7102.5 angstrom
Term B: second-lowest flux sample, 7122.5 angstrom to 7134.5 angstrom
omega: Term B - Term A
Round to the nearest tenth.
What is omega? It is -1.1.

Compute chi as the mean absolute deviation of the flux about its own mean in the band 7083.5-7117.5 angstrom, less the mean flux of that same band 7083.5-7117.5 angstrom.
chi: -10.8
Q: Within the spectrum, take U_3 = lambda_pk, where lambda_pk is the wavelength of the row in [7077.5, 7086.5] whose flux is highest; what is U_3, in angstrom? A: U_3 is 7081.0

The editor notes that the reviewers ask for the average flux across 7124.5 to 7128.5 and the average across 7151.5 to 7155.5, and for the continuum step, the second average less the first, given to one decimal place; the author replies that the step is -1.0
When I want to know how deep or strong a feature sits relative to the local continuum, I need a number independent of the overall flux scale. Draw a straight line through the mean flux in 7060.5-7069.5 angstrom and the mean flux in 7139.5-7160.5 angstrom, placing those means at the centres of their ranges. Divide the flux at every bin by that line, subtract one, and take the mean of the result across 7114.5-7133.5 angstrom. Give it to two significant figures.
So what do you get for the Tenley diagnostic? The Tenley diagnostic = 0.024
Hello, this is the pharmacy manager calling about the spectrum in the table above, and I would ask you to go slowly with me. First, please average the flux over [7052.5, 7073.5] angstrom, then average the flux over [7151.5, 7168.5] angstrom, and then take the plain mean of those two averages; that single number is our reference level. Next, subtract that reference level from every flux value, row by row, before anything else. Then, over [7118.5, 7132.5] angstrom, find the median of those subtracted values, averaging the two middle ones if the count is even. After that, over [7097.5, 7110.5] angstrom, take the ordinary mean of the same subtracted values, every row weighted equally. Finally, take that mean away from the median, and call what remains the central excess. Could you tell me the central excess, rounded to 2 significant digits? -0.25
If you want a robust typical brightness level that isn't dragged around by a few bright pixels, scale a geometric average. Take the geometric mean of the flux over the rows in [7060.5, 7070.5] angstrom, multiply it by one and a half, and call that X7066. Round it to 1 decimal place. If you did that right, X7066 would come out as 16.2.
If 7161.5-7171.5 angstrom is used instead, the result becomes 16.8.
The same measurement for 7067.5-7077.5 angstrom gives 16.3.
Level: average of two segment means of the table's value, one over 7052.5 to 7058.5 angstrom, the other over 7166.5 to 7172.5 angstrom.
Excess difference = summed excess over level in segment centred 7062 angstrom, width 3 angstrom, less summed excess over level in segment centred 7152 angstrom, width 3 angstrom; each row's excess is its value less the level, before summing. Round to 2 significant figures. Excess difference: -1.9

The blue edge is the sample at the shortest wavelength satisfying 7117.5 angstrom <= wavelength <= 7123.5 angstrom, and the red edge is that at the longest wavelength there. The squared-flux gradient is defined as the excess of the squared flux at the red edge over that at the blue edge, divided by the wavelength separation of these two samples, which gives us 5.8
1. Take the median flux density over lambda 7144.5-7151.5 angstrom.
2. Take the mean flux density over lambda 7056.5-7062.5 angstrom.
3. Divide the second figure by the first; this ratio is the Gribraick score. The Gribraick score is 0.98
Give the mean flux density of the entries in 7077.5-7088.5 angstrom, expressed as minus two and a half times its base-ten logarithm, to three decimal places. -2.629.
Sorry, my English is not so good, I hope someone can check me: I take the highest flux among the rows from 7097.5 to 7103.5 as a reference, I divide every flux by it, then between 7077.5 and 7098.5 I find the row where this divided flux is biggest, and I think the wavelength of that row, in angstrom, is 7090.0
